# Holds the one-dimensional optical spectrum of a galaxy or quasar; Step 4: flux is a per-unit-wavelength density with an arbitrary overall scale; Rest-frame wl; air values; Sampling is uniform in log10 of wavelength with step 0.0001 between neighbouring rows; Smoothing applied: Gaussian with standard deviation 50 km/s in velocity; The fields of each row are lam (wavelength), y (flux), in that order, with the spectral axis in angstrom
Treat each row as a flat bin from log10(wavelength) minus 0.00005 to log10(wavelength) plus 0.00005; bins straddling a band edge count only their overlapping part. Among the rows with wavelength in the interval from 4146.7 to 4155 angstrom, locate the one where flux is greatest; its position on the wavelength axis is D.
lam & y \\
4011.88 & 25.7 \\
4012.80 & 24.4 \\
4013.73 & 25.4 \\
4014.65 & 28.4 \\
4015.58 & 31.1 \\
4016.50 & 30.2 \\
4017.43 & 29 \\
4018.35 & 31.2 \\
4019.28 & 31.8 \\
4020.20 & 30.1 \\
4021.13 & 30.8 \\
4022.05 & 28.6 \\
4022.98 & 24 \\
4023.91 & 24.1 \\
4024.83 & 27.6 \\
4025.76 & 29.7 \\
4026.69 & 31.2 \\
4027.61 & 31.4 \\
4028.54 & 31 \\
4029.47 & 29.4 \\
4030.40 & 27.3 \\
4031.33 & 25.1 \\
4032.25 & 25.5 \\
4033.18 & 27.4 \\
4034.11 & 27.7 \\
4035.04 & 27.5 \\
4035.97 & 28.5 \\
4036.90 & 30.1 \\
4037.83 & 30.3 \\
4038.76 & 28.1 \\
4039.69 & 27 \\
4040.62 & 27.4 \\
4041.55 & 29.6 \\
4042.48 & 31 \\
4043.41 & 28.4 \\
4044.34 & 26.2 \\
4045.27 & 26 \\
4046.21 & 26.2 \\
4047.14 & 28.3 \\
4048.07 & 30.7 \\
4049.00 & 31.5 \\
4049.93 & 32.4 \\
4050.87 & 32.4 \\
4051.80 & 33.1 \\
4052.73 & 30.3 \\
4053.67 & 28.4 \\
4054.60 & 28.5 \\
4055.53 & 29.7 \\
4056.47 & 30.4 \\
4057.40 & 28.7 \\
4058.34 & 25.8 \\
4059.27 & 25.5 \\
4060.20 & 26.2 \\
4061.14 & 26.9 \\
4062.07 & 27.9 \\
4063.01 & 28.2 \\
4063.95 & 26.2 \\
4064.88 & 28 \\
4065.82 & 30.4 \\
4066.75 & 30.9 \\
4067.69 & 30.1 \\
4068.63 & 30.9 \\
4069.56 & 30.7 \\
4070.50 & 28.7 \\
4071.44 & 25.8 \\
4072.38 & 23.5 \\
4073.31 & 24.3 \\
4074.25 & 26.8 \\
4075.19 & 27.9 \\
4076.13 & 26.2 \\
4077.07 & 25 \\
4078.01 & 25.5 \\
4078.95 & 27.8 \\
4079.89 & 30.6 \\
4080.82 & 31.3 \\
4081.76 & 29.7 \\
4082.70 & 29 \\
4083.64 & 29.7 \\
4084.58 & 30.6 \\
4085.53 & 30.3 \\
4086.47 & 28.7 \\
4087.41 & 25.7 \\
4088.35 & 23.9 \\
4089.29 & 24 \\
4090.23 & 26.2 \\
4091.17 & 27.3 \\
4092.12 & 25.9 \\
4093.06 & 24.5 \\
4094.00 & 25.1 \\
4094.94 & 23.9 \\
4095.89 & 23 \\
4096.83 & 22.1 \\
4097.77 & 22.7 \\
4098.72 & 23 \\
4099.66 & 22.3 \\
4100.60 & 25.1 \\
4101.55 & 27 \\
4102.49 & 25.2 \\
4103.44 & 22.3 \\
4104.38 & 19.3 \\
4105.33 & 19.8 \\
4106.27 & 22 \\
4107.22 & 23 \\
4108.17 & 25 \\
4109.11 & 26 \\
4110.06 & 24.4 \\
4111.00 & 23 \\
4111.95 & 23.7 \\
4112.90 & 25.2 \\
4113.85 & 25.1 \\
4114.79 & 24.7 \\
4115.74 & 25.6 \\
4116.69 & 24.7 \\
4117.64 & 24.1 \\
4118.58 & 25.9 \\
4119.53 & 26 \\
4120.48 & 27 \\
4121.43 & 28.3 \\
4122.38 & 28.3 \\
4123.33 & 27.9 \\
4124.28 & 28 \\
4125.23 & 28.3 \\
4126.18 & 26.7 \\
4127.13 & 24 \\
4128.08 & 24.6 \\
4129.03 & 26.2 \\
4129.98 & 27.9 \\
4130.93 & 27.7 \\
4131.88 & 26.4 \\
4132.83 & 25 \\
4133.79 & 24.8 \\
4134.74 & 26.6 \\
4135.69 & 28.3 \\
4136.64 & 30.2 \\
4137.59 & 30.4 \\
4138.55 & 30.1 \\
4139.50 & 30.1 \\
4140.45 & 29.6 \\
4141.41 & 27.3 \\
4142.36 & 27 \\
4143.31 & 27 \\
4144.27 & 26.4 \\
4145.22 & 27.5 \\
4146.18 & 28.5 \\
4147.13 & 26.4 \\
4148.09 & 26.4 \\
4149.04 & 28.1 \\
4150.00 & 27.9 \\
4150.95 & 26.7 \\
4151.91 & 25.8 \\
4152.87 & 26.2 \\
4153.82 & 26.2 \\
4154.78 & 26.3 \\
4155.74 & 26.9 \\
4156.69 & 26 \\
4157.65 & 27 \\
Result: 4149.04 angstrom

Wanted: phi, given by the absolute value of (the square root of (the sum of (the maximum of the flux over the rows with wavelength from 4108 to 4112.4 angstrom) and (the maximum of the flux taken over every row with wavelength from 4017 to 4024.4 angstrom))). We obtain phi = 7.60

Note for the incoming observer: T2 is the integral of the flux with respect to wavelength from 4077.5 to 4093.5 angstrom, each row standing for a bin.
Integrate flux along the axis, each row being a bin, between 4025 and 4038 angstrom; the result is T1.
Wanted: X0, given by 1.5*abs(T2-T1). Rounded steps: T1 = 372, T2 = 443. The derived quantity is 106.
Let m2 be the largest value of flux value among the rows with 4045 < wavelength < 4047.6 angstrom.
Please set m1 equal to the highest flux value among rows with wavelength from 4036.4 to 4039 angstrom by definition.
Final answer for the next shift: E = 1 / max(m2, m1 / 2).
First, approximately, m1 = 30.3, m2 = 28.3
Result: 0.035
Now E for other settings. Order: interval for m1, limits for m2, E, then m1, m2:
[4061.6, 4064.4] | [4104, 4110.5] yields 0.038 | 28.2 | 26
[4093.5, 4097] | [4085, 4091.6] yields 0.033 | 25.1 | 30.3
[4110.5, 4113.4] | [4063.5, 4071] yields 0.032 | 25.2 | 30.9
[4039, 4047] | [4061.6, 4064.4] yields 0.035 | 31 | 28.2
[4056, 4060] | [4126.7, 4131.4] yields 0.036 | 30.4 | 27.9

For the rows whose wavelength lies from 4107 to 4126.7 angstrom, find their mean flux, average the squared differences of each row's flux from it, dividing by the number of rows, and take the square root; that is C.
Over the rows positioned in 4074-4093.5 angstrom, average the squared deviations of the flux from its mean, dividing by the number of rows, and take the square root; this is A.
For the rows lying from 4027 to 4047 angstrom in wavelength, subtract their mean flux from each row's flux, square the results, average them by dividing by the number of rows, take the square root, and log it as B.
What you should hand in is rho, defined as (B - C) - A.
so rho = -2.1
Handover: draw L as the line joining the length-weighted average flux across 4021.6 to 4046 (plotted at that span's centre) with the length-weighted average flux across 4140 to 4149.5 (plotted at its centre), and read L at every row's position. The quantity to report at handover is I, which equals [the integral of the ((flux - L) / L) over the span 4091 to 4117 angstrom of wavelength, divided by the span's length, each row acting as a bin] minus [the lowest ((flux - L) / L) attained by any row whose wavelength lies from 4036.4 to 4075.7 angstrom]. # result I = 0.02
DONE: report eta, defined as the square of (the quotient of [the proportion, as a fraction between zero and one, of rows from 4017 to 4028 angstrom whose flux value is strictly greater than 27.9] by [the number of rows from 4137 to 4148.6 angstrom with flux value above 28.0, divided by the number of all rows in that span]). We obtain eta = 3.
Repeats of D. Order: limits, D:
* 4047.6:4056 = 4051.80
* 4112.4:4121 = 4120.48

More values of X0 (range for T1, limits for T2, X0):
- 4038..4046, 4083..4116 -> 889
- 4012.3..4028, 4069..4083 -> 99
